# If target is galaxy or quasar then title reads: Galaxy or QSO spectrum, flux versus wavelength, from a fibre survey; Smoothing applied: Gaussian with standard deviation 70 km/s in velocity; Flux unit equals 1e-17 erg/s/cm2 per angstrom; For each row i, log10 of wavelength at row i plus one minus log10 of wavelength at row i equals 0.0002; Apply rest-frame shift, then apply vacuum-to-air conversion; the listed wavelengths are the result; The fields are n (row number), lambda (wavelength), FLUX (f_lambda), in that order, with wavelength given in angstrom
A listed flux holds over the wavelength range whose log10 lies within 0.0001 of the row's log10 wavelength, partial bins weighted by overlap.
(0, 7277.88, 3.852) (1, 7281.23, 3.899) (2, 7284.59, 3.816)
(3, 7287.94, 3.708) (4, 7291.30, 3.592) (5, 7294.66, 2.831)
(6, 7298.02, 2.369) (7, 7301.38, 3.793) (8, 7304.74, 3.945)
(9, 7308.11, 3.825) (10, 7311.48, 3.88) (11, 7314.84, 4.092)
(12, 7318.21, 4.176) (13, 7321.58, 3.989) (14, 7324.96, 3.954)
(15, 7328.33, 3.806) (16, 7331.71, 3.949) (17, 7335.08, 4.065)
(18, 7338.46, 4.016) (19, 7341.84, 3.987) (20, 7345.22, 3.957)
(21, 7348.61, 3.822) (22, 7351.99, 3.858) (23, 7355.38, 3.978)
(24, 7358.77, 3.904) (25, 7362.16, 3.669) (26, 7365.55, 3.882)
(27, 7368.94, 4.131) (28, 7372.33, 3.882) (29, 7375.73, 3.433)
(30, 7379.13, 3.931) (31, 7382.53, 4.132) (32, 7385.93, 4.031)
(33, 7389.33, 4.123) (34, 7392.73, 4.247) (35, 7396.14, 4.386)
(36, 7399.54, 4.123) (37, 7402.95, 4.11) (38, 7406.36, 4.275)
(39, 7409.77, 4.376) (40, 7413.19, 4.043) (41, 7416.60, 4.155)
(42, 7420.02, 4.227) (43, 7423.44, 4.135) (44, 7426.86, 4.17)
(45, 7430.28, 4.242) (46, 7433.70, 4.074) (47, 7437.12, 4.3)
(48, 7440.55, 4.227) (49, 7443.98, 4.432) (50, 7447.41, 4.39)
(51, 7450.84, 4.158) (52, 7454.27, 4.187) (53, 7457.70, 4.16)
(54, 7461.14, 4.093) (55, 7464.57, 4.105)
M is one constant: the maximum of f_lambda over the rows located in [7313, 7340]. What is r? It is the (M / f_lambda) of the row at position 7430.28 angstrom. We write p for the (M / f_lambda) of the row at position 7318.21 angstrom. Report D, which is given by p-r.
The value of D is 0.02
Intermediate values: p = 1.00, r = 0.98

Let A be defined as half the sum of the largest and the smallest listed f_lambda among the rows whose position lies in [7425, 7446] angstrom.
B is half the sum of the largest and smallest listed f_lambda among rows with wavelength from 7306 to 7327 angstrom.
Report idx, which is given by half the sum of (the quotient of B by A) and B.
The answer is 2.47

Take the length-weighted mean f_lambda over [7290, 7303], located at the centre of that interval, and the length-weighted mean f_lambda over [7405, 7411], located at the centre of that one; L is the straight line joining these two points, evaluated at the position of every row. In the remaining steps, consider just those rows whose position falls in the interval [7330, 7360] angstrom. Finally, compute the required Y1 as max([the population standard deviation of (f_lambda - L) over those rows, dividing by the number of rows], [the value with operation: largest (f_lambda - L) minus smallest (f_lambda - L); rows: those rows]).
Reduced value 0.41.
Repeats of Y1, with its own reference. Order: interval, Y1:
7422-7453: 0.35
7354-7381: 0.77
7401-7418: 0.37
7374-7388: 0.63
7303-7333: 0.48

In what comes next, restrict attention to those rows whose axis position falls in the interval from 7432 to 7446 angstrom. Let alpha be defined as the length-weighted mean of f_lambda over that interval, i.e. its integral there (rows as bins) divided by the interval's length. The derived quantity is 4.26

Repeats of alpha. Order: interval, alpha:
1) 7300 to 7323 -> 3.96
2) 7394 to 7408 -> 4.22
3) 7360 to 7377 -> 3.81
